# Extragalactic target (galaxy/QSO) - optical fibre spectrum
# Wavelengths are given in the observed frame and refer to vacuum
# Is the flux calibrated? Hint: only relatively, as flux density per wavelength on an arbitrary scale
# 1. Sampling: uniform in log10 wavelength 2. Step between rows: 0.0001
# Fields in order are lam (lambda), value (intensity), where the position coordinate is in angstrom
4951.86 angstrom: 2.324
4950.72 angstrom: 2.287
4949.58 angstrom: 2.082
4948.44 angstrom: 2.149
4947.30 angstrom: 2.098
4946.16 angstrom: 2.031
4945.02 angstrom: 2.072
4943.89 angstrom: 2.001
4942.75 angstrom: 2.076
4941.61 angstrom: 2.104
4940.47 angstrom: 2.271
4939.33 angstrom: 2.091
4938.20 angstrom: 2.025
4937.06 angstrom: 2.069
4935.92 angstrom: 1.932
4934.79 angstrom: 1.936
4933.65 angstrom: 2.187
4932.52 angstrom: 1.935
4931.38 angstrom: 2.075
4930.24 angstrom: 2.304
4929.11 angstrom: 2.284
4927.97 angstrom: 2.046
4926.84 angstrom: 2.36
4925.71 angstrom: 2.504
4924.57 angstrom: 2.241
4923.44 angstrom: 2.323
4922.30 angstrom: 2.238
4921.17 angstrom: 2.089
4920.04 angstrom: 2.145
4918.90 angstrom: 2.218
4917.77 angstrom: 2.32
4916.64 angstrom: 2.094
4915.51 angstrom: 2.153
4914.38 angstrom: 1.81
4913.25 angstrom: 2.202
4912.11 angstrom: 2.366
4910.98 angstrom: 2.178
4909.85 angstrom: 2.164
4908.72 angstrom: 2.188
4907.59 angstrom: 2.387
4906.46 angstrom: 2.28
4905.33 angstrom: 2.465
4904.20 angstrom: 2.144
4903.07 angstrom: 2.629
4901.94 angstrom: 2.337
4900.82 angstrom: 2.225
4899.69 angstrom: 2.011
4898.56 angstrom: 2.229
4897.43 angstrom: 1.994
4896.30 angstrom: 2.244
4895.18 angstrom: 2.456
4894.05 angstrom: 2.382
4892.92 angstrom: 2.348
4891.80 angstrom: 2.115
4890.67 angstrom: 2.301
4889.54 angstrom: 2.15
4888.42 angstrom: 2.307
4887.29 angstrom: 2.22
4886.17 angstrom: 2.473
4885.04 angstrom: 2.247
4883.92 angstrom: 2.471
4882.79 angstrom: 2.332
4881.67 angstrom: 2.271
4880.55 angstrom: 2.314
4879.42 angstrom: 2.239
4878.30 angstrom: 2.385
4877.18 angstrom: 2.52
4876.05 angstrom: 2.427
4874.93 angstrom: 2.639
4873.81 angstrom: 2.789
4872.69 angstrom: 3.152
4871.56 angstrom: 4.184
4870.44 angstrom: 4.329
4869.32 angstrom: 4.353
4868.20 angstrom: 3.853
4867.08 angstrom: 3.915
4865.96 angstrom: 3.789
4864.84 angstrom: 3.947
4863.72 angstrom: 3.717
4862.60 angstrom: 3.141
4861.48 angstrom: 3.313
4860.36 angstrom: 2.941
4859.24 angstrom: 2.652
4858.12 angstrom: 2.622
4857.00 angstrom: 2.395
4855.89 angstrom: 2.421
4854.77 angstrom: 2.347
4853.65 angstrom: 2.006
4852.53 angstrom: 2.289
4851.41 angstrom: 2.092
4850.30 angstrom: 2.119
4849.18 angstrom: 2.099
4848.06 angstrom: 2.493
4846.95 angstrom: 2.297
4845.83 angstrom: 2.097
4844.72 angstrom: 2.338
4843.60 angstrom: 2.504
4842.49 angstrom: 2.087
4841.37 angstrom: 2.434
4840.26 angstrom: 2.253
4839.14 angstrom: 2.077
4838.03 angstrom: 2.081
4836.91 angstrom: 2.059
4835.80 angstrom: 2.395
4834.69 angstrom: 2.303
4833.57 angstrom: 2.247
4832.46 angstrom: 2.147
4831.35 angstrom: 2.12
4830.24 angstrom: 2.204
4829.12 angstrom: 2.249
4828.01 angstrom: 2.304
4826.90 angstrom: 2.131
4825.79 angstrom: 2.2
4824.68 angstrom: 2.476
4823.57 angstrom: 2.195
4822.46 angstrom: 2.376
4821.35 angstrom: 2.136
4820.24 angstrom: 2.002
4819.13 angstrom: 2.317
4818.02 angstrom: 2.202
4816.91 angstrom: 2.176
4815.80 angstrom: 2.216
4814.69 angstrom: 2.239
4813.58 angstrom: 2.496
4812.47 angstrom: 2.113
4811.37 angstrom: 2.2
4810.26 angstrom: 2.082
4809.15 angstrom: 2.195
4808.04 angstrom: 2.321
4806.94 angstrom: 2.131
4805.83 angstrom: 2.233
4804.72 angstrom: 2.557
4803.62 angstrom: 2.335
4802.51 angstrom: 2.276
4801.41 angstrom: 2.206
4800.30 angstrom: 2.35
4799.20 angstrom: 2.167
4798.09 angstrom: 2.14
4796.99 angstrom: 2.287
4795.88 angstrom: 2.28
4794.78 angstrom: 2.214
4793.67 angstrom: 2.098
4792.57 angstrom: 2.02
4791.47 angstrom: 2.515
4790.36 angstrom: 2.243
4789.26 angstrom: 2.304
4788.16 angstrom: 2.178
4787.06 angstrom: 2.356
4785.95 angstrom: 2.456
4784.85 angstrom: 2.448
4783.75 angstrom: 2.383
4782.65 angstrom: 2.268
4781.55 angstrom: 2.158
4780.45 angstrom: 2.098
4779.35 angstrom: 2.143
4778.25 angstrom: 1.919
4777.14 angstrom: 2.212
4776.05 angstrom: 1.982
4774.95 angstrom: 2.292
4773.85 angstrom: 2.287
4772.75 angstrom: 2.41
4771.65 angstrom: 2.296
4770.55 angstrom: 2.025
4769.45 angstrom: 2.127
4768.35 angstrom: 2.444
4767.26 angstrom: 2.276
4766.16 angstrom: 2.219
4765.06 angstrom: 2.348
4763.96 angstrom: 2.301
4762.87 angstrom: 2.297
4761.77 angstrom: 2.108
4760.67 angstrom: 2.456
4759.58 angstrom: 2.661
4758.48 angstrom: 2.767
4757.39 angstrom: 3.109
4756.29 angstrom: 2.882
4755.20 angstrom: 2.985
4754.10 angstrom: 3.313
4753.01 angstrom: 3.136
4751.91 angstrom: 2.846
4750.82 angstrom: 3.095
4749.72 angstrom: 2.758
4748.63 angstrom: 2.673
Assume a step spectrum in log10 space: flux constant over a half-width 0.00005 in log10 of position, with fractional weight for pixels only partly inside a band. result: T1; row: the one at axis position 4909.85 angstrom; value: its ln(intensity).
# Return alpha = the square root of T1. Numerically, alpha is 0.88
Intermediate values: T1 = 0.77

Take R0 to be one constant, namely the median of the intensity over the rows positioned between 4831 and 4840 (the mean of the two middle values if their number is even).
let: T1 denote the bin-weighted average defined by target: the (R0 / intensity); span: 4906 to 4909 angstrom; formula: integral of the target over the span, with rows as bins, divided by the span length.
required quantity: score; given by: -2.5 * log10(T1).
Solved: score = 0.078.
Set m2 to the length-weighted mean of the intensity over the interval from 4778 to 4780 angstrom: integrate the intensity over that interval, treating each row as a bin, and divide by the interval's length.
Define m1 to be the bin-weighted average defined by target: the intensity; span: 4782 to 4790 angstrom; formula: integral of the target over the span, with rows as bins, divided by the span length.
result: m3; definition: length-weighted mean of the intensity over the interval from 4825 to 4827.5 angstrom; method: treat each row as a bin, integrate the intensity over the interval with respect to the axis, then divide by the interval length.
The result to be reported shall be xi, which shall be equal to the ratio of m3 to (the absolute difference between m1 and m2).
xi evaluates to 8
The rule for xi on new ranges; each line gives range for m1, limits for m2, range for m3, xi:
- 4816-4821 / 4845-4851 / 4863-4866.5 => 73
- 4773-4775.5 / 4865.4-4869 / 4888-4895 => 1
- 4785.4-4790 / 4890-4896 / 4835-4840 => 331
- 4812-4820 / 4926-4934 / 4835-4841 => 38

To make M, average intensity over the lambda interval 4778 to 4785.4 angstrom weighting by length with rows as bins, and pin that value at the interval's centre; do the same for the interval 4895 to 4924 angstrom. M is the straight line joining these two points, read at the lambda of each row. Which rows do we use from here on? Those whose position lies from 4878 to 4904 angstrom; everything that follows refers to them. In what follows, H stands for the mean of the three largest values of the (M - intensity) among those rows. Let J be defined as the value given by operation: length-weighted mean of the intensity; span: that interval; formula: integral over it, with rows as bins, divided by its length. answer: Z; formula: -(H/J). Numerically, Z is -0.08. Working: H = 0.183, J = 2.288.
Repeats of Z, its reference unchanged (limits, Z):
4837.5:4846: -0.06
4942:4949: -0.09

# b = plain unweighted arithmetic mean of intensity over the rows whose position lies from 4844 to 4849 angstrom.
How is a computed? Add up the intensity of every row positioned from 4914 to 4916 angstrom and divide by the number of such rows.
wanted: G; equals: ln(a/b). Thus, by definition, -0.15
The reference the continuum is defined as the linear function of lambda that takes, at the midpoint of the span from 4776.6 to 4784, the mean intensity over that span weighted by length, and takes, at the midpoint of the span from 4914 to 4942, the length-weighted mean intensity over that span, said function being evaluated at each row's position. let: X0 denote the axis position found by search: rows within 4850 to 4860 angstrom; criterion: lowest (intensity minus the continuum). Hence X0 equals 4853.65 angstrom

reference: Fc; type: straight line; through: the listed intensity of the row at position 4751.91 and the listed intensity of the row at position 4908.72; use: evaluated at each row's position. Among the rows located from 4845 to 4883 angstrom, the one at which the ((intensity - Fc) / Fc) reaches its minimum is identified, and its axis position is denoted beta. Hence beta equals 4853.65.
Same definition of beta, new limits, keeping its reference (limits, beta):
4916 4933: 4932.52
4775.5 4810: 4778.25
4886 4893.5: 4891.80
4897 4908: 4897.43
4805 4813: 4810.26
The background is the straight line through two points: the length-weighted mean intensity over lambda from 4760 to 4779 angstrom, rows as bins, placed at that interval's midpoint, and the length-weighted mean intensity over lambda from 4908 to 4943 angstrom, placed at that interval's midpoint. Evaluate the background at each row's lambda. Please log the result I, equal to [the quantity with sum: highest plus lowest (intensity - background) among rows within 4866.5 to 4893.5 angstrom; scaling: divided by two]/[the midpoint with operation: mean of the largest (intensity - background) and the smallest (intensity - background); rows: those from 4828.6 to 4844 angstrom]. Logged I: 13.3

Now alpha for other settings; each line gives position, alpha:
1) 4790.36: 0.90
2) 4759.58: 0.99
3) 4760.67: 0.95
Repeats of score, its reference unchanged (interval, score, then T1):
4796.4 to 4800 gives 0.037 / 0.97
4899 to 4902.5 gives 0.024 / 0.98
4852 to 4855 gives 0.029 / 0.97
